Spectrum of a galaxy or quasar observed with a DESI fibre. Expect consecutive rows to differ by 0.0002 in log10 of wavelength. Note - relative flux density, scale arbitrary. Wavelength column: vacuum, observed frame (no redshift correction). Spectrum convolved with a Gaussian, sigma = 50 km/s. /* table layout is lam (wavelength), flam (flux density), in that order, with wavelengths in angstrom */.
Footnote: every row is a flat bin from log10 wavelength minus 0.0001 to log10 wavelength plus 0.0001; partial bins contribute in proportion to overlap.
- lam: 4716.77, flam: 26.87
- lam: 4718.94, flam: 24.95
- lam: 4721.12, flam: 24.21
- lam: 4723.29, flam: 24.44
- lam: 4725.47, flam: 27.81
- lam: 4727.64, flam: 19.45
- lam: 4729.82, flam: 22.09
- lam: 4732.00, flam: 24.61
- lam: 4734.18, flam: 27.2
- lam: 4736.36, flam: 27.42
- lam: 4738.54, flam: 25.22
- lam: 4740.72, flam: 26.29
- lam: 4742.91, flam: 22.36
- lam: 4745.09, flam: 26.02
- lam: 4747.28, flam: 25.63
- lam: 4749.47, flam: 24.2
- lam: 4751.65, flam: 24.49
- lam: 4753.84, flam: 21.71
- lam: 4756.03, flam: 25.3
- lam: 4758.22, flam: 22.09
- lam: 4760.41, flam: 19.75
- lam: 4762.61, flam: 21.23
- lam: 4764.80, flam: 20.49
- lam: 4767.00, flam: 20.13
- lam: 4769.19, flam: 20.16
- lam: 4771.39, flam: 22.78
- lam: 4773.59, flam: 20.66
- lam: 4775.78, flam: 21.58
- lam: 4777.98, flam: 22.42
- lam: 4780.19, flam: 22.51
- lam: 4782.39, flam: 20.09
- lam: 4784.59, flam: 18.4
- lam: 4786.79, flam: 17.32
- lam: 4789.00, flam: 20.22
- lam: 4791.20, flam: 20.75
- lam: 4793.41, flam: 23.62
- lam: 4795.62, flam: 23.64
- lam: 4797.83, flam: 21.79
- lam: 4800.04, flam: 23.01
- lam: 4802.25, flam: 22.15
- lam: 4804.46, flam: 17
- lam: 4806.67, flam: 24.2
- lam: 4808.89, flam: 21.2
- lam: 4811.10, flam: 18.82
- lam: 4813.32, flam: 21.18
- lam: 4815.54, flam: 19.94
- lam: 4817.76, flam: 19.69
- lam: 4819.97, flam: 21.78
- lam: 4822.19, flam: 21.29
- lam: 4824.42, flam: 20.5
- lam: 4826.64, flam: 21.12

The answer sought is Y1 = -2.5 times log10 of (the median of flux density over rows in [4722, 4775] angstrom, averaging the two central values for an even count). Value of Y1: -3.43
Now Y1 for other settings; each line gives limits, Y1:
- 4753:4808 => -3.34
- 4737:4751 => -3.51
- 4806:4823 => -3.32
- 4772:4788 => -3.29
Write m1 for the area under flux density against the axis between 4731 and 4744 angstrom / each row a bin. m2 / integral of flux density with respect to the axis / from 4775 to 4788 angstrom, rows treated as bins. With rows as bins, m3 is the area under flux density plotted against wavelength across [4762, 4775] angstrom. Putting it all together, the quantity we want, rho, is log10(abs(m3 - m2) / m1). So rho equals -1.64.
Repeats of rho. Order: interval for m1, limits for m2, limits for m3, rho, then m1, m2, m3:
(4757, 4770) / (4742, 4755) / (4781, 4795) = -0.95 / 269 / 313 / 283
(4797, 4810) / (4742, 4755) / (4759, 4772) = -0.80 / 280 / 313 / 269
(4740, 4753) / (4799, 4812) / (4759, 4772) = -1.80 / 321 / 274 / 269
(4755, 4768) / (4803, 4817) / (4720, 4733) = -1.08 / 279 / 286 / 309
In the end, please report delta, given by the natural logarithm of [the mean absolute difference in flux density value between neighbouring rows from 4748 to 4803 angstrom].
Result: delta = 0.4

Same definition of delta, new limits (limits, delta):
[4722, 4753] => 0.9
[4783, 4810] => 0.9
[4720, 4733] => 1.2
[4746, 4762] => 0.8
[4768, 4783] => 0.4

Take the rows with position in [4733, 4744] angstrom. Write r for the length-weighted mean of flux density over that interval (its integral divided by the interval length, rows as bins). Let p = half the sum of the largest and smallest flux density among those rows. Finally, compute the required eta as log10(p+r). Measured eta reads 1.704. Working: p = 24.9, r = 25.7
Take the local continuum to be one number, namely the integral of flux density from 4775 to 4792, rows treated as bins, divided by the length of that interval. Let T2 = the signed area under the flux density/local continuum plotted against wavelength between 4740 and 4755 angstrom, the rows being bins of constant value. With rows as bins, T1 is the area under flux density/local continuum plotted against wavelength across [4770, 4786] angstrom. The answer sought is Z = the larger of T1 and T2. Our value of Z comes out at 17.9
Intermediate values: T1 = 16.6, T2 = 17.9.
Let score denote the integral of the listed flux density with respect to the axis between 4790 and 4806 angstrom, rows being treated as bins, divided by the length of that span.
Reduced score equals 21.8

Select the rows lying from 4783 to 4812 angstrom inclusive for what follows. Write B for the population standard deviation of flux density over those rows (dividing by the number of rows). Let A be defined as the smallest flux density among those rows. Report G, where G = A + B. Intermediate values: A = 17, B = 2.3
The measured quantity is 19.3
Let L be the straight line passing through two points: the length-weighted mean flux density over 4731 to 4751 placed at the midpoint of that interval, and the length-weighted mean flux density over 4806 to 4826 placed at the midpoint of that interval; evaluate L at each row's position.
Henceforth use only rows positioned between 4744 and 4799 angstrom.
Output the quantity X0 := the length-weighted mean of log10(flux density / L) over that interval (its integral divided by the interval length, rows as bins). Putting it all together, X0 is -0.034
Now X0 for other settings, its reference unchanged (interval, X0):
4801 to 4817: -0.016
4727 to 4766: -0.027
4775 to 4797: -0.035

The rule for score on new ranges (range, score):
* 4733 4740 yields 26.6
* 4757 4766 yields 20.9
